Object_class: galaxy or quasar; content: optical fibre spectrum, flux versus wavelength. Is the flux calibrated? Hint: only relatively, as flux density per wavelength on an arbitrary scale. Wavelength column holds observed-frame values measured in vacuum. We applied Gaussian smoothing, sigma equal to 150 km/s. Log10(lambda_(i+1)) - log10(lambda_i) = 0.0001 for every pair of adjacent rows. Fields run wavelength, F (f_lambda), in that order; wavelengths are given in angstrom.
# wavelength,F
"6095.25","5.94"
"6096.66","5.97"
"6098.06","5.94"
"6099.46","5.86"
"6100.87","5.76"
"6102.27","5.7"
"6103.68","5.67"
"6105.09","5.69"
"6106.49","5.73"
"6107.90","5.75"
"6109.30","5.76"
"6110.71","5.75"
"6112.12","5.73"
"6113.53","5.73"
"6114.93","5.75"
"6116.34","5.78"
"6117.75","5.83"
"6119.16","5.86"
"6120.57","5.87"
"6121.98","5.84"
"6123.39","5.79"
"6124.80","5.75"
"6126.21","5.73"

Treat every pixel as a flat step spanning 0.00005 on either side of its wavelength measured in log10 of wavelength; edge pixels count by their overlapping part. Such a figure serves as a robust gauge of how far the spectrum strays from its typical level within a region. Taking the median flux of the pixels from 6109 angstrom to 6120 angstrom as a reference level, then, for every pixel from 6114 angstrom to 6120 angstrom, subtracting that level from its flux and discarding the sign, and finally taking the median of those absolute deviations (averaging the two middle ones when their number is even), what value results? 0.05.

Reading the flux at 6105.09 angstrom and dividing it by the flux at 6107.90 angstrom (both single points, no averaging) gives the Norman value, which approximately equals 0.99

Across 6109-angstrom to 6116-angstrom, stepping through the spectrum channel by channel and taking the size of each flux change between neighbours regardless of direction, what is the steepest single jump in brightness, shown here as 0.020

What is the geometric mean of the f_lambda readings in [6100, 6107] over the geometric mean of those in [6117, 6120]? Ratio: 0.98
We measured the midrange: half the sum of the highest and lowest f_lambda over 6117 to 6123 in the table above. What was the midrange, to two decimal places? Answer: 5.85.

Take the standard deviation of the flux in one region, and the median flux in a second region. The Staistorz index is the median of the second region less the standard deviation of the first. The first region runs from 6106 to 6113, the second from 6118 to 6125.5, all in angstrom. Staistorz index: 5.83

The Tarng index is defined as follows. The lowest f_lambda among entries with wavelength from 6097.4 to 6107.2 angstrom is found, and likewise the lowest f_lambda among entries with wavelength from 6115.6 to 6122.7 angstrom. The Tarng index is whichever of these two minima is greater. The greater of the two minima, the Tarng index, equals 5.78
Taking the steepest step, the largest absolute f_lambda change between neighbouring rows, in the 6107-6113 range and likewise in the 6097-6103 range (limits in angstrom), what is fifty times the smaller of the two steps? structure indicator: 1.0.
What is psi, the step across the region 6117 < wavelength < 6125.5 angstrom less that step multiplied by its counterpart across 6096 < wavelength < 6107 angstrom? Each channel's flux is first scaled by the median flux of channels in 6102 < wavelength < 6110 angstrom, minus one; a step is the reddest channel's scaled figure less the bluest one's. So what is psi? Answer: -0.015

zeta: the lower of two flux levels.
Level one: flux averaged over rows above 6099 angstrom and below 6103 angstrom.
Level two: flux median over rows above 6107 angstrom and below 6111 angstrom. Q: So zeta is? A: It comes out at 5.75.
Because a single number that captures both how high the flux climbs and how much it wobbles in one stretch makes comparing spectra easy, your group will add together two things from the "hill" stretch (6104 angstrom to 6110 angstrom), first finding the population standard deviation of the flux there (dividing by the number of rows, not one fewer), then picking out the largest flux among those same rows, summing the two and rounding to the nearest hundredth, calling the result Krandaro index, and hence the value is 5.79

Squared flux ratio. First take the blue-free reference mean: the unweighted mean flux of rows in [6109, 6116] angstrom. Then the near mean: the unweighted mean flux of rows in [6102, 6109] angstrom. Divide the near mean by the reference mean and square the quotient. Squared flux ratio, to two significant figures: 0.99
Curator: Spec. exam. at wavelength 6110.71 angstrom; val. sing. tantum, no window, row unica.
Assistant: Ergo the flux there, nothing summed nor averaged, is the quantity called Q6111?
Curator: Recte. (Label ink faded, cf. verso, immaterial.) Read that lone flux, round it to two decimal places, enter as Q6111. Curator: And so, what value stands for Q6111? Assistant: 5.75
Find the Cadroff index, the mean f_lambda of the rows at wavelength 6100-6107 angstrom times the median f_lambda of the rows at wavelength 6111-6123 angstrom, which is 33.1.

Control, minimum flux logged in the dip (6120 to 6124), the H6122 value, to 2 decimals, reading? 5.79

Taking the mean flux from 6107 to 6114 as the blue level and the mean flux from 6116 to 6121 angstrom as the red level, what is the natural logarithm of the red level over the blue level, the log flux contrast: 0.016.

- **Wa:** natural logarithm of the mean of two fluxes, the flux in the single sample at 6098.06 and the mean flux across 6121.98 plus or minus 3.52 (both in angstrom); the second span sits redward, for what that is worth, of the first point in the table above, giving 1.77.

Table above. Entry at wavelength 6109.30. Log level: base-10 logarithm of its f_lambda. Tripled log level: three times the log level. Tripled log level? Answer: 2.281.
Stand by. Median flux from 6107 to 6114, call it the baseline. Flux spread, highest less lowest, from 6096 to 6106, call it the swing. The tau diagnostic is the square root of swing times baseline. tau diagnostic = 1.31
